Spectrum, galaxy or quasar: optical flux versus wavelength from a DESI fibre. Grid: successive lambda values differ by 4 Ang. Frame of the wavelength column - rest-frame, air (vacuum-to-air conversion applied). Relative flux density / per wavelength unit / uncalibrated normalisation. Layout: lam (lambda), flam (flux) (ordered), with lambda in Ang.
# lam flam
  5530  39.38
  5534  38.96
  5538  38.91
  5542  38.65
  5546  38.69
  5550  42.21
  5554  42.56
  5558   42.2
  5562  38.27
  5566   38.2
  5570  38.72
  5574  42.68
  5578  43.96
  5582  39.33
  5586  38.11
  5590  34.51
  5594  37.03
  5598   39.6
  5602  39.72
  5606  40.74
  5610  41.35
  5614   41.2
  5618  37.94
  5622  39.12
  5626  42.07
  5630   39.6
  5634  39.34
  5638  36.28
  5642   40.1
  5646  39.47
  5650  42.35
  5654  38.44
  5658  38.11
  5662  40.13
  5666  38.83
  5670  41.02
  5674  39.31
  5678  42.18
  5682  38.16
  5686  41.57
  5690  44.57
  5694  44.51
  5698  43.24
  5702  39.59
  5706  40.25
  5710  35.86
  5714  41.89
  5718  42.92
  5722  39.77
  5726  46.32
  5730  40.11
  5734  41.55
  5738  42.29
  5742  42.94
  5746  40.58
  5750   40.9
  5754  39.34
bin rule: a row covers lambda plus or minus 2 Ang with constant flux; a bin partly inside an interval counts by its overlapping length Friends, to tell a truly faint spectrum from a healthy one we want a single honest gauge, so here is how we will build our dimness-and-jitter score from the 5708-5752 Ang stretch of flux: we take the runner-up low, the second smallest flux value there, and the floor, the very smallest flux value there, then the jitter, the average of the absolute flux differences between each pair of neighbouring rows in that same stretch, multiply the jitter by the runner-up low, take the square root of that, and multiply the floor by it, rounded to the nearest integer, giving 382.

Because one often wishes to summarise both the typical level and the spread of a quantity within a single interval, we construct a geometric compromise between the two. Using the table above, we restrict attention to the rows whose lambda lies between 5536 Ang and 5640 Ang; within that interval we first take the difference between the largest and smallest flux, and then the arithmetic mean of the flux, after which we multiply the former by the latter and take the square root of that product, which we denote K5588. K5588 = 19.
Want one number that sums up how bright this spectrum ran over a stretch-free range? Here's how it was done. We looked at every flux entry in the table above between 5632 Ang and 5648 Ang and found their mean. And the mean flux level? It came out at 38.8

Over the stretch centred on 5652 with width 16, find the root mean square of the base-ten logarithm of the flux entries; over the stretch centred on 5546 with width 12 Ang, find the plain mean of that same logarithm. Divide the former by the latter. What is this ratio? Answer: 1.00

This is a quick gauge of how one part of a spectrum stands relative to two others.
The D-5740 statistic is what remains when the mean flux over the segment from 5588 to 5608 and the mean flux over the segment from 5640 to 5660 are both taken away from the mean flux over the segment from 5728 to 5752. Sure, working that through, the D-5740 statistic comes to -36.6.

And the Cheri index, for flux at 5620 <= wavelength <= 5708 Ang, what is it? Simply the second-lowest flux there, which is 38.11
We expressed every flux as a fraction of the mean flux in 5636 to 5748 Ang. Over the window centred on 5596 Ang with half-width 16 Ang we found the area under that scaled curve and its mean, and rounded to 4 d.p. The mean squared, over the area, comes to 0.0297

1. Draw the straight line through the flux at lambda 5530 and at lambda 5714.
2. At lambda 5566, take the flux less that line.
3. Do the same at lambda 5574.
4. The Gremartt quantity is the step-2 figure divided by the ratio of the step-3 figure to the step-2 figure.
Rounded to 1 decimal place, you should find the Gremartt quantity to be 1.0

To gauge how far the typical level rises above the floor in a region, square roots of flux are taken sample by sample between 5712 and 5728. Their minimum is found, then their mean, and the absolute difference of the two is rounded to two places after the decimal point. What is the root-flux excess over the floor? 0.23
